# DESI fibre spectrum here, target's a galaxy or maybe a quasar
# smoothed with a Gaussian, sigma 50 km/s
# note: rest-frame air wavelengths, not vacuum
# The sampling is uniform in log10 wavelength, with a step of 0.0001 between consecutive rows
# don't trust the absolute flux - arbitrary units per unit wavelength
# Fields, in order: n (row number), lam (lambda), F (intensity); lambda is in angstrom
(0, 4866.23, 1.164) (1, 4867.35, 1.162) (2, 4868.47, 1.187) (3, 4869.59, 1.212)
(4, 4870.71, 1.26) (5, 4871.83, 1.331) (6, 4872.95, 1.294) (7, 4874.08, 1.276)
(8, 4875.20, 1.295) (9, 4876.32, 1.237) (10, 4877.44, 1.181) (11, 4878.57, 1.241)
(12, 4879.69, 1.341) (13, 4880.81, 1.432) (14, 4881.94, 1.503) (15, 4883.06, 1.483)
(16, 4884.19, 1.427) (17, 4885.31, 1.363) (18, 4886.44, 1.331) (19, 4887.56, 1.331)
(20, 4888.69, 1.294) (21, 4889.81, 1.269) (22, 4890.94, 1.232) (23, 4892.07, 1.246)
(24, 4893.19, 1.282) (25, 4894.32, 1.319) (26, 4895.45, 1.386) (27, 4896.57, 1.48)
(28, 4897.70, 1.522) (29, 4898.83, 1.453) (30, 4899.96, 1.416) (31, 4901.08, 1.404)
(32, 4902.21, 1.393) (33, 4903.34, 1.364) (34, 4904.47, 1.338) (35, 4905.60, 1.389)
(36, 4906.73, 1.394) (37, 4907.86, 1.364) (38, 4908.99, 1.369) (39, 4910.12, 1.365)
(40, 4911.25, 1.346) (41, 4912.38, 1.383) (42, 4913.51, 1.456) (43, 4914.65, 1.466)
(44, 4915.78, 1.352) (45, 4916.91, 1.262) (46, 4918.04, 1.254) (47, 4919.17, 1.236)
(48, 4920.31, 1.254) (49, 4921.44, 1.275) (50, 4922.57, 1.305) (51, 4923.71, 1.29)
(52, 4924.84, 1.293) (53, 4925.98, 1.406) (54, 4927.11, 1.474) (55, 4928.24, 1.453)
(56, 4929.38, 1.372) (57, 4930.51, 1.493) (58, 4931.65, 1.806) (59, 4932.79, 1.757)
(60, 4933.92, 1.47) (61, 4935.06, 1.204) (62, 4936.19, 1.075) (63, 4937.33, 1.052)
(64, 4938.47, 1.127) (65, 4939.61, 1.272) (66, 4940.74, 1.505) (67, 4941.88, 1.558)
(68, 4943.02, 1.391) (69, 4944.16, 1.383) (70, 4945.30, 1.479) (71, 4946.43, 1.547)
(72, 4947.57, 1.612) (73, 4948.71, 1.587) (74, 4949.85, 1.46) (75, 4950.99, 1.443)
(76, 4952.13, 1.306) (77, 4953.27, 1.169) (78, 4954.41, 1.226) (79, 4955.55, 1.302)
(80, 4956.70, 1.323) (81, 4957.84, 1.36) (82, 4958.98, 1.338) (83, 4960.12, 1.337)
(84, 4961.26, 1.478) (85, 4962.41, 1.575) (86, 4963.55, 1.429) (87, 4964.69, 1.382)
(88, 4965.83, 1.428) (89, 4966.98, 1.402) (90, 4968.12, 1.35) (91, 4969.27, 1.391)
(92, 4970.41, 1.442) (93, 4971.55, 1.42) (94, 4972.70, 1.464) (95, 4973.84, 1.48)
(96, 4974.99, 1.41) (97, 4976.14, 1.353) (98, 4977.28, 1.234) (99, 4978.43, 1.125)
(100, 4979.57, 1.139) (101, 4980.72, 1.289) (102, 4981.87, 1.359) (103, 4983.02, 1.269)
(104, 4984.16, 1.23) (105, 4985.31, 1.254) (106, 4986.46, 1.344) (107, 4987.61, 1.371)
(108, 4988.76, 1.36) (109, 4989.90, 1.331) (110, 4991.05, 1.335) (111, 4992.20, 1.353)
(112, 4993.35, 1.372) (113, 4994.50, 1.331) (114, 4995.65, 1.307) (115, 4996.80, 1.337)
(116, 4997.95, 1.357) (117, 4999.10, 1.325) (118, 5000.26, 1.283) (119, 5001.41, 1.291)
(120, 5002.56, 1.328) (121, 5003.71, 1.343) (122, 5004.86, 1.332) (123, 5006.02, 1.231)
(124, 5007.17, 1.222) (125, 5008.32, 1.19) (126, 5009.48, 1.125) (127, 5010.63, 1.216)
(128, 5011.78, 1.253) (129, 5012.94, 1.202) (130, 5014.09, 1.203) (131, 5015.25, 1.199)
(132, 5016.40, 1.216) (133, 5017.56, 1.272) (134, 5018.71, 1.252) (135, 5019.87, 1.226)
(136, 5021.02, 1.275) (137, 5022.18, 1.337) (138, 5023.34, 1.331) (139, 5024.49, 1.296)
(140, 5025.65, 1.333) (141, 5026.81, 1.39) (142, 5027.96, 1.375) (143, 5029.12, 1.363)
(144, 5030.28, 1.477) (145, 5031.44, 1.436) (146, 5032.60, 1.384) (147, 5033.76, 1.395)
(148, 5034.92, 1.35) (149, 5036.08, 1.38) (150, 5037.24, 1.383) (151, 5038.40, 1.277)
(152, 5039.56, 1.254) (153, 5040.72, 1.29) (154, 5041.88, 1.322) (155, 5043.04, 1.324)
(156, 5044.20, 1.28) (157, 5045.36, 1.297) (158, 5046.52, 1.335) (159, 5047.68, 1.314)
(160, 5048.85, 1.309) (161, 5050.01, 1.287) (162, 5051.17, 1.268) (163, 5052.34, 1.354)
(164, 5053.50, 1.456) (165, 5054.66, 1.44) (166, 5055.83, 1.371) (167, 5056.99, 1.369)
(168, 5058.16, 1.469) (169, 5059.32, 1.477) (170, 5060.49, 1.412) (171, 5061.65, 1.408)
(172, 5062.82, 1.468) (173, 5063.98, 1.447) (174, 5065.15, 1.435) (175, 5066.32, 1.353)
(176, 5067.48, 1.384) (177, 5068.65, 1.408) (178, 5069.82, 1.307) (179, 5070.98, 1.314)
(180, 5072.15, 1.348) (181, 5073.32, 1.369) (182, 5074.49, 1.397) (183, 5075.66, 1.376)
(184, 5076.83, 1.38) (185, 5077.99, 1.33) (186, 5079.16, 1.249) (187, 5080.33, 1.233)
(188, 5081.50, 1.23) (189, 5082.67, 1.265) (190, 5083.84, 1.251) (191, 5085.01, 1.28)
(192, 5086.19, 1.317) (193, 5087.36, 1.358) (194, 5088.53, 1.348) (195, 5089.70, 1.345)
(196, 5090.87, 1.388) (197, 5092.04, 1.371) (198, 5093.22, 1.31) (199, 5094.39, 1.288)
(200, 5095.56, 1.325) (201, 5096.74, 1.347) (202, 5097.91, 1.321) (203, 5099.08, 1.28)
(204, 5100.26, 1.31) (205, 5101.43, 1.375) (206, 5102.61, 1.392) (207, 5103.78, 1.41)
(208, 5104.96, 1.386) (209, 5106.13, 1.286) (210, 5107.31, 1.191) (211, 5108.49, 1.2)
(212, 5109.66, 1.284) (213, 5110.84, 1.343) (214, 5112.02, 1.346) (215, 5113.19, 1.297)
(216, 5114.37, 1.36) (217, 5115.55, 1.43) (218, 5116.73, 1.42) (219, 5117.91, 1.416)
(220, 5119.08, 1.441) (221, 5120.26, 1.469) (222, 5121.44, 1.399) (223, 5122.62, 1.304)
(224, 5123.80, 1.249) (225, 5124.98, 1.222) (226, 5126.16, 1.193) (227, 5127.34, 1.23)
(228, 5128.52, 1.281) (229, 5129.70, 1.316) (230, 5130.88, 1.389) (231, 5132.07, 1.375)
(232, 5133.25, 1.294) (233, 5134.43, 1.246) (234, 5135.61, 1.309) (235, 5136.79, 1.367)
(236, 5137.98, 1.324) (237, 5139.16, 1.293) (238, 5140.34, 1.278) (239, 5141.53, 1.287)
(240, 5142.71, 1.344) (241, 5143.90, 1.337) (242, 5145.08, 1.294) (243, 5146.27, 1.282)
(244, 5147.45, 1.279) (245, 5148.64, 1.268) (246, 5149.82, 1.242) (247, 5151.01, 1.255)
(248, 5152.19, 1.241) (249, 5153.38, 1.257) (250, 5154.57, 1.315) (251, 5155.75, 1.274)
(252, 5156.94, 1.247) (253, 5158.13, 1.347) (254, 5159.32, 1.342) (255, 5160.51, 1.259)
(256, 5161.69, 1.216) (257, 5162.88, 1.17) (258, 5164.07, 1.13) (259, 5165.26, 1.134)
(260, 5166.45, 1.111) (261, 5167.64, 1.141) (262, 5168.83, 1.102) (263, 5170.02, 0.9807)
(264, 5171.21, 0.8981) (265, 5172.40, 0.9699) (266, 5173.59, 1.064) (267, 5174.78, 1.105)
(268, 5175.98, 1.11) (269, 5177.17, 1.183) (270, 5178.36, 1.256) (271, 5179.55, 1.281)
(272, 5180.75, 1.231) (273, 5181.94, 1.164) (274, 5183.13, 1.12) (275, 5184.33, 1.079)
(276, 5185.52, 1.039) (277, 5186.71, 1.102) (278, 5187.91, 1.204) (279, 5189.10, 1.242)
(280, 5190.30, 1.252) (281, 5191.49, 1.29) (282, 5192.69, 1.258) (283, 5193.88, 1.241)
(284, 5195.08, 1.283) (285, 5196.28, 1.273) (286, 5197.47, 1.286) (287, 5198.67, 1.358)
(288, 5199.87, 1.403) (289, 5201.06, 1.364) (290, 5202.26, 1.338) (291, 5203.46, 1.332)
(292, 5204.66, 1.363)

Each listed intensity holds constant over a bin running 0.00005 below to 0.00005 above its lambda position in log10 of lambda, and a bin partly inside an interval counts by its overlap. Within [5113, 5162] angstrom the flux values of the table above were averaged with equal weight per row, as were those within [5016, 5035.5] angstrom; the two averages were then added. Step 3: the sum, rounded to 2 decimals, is 2.65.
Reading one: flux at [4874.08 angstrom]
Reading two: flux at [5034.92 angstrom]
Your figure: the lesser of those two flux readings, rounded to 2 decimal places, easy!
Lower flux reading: 1.28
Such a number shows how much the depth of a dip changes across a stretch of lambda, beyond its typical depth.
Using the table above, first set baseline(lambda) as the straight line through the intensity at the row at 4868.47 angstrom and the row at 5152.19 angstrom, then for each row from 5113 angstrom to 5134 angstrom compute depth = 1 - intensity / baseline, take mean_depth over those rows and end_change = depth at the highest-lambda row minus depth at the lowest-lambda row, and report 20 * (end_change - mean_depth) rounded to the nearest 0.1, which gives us 1.8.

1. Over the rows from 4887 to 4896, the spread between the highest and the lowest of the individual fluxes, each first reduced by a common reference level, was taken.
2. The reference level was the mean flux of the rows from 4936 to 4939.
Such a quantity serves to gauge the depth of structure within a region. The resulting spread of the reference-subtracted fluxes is 0.154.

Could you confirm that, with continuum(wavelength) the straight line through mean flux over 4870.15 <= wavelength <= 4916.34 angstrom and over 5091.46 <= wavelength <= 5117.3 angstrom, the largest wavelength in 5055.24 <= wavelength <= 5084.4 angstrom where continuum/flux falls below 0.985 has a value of 5076.83 angstrom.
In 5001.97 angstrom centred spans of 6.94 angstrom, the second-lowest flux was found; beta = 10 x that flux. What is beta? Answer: 12.9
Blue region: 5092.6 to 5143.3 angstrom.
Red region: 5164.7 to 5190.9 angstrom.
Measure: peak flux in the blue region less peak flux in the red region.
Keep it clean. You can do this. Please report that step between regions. 0.19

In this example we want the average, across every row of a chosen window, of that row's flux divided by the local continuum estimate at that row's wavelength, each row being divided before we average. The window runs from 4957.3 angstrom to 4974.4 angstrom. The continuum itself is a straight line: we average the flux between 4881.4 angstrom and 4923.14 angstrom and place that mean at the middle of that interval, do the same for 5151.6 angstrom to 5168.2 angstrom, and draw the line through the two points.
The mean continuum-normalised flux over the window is 1.07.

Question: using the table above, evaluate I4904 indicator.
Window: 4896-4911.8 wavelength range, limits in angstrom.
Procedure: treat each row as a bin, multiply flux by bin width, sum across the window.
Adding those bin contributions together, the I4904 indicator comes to 22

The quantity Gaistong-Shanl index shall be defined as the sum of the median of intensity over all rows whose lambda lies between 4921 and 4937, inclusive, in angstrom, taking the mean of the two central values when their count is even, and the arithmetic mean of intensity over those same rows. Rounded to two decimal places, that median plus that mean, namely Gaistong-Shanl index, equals 2.79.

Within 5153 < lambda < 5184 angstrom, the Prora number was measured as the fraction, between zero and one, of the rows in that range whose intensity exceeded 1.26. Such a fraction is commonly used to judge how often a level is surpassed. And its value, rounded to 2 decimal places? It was 0.19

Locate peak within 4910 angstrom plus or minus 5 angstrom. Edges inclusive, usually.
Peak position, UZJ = 4914.65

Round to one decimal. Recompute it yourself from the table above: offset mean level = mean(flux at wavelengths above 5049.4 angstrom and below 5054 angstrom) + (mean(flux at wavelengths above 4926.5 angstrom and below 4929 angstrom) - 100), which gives -97.2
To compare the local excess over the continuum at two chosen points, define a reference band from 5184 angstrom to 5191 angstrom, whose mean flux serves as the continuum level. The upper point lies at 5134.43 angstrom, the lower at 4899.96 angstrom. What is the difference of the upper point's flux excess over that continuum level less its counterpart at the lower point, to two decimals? -0.17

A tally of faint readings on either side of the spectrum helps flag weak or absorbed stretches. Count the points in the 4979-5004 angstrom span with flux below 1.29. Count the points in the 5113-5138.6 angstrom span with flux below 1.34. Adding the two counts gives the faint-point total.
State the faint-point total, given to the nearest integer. 18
